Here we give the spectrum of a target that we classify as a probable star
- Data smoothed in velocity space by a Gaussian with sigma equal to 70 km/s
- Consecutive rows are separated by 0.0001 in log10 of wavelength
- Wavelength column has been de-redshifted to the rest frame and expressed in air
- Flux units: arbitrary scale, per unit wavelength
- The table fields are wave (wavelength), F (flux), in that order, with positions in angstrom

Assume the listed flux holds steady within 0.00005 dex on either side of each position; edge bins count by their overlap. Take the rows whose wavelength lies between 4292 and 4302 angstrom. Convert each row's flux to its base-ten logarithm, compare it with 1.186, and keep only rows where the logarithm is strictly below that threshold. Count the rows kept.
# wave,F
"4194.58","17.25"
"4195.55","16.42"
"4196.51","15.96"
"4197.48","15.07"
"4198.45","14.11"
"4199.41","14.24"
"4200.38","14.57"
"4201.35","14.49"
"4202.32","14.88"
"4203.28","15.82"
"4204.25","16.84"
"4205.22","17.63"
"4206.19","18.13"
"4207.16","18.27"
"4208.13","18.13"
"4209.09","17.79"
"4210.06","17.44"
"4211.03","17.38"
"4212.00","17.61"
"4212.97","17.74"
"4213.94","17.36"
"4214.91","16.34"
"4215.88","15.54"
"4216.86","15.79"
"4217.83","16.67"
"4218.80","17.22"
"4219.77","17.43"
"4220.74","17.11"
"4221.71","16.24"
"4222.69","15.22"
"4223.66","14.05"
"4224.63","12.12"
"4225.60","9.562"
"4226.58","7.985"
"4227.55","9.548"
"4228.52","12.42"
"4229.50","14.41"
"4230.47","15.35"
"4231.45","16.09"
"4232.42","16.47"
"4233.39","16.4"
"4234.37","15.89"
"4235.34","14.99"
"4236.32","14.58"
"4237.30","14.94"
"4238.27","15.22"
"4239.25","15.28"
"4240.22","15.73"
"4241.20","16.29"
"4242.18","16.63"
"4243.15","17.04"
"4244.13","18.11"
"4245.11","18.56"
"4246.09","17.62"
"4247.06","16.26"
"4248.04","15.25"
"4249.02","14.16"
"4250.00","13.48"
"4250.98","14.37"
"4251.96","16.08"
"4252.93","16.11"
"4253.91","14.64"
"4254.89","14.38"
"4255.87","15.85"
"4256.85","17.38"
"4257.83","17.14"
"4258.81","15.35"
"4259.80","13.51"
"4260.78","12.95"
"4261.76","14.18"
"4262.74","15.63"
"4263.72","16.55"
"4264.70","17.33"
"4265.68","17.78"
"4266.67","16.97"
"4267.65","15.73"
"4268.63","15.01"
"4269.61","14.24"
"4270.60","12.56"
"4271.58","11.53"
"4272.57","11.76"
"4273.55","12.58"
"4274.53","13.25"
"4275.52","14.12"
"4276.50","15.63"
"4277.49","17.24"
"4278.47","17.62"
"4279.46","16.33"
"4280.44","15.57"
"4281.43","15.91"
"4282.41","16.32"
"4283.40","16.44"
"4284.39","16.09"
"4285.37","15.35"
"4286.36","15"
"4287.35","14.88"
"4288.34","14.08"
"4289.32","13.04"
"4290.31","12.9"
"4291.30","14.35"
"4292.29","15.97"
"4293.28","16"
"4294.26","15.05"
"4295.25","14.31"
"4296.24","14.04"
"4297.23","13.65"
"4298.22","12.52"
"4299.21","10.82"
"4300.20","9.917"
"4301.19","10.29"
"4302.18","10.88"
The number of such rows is 8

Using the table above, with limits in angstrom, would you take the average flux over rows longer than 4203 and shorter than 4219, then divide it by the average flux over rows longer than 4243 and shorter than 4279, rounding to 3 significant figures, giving 1.12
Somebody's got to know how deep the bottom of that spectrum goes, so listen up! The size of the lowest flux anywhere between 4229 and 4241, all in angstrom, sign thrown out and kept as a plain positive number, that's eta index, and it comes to 14.4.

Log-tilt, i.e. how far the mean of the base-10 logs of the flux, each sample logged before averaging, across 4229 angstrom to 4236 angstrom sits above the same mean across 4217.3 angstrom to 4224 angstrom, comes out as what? -0.02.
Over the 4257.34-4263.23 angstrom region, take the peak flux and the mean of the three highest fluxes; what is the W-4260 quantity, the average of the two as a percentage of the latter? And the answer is 103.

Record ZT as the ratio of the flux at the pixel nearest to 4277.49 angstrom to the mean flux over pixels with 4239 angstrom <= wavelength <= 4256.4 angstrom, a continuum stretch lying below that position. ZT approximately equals 1.1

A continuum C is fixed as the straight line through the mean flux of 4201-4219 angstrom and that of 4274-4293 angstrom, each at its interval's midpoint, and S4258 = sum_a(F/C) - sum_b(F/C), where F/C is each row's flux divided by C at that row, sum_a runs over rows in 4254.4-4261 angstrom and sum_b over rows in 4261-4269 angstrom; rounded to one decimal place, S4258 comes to -1.5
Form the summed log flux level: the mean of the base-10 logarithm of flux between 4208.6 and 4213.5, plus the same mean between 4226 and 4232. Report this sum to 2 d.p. 2.33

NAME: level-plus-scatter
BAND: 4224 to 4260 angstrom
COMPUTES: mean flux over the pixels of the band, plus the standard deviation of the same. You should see 17.3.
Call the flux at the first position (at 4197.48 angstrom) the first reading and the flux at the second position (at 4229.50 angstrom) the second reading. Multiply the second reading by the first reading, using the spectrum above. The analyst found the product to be 217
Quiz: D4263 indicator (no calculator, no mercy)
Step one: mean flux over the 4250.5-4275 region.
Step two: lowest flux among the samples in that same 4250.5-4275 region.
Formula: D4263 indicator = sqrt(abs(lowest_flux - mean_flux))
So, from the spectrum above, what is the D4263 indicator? 1.84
